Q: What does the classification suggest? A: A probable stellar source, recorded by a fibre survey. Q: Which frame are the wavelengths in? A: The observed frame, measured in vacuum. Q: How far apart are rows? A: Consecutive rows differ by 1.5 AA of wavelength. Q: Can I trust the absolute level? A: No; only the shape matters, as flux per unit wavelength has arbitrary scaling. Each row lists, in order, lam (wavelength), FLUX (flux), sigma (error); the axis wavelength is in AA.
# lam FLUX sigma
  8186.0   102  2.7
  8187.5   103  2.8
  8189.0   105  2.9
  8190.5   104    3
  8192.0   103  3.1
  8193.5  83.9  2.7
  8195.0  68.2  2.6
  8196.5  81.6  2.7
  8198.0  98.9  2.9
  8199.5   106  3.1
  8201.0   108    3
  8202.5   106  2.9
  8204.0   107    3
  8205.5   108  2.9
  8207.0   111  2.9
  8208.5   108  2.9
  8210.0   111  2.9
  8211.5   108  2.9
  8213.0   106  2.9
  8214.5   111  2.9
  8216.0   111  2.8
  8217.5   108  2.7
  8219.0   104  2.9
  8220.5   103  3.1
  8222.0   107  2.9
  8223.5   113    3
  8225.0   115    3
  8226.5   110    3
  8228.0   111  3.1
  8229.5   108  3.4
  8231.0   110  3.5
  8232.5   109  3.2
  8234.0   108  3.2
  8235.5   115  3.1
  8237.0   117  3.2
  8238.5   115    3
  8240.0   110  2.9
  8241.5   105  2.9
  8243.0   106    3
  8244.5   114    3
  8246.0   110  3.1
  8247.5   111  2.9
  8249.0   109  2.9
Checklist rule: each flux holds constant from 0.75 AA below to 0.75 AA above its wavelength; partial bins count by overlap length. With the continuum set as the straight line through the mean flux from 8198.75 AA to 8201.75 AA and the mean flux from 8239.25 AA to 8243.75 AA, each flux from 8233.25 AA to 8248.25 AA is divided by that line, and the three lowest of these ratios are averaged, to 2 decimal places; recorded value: 0.99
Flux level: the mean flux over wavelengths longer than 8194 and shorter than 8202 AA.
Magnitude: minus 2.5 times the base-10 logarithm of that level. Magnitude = -4.92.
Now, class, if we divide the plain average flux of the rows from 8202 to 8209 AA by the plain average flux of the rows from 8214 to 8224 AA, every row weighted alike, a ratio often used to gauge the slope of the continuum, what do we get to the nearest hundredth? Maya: 1.00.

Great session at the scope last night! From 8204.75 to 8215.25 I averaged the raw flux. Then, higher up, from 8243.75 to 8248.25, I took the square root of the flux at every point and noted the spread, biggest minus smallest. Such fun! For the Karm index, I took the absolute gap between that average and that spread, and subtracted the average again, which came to -0.19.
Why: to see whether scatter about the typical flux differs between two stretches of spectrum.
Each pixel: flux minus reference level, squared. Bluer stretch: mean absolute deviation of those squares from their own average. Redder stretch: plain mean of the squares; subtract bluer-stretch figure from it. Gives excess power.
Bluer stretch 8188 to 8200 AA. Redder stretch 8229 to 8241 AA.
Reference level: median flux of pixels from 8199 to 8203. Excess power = -345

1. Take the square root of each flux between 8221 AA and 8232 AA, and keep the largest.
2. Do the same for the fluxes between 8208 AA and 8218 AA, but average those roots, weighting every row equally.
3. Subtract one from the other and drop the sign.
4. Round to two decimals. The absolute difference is 0.28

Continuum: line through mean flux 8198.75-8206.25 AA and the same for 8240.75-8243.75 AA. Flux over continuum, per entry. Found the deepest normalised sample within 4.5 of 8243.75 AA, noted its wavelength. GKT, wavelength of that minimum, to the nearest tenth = 8241.5 AA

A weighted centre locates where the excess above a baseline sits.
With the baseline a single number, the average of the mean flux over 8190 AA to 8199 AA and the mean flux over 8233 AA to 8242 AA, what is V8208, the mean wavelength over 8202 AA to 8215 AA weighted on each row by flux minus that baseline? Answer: 8208.9 AA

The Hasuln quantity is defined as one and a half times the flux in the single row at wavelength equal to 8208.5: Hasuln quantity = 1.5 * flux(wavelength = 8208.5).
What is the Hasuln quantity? 162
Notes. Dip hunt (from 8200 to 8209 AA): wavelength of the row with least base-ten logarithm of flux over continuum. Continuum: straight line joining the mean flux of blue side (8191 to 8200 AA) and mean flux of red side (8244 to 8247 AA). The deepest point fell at 8208.5 AA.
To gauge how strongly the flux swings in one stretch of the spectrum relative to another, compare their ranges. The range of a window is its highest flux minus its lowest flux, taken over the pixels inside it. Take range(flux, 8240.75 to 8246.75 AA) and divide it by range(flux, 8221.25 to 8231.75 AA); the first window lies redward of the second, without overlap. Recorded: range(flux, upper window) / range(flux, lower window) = 1.1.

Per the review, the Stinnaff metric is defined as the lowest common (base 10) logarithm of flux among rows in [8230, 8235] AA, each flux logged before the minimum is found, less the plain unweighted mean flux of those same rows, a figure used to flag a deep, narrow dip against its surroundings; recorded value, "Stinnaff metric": -107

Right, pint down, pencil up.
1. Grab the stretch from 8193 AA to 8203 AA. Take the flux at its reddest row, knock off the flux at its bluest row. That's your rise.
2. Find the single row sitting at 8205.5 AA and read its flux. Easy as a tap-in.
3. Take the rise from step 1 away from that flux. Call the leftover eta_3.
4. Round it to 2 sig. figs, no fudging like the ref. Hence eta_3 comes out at 86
